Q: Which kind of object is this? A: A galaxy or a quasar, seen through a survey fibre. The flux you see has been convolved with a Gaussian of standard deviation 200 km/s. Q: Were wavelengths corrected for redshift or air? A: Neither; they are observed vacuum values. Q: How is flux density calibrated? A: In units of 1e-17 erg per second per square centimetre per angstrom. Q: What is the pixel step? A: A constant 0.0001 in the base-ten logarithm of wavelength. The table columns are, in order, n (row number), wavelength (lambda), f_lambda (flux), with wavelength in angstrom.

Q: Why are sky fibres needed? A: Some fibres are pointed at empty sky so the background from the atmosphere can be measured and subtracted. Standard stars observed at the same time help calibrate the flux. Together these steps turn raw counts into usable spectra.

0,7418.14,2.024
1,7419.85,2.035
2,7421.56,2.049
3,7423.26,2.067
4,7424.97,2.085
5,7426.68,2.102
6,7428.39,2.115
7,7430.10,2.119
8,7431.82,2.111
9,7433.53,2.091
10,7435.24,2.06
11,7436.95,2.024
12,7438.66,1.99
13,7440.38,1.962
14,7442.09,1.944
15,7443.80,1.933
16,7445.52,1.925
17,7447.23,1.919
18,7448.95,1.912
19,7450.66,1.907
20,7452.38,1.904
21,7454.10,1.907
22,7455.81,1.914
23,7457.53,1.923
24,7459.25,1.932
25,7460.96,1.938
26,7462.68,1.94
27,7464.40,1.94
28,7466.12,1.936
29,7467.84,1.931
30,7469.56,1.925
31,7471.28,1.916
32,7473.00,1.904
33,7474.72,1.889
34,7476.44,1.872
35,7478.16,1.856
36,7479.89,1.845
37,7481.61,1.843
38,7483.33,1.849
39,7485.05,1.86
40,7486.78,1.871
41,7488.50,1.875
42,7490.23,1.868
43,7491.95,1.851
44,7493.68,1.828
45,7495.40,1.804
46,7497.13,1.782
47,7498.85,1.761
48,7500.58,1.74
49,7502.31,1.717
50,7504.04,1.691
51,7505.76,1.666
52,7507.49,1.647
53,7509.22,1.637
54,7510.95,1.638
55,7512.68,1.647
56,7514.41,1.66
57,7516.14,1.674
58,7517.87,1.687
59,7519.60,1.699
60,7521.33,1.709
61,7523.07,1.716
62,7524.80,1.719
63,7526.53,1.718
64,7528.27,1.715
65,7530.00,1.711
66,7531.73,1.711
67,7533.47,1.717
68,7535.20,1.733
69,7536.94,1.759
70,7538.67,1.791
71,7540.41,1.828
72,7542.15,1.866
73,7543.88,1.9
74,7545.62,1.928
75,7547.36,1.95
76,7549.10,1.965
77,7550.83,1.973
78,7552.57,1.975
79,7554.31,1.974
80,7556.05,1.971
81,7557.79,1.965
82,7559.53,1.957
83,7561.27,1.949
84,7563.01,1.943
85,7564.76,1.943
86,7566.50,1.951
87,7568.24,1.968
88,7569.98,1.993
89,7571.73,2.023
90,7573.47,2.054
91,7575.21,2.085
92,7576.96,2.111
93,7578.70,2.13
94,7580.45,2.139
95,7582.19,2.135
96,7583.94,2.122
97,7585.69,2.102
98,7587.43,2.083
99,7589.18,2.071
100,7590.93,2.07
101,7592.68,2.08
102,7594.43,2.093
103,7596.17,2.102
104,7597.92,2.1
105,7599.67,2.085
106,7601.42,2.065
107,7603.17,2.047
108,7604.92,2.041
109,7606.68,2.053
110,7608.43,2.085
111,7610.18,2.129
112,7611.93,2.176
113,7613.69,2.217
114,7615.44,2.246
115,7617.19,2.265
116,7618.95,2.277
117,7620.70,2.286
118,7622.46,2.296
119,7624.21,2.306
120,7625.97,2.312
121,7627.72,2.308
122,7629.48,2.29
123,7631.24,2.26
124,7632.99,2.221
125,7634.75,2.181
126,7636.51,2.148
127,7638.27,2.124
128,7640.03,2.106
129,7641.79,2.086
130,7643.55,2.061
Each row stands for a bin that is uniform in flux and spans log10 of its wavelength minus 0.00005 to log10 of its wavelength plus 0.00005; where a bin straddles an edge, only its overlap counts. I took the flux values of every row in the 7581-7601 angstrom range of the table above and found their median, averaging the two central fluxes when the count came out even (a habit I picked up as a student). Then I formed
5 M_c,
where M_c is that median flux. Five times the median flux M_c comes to 10.5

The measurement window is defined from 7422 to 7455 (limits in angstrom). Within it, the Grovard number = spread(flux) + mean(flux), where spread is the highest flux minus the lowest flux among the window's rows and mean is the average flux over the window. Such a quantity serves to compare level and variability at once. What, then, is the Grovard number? 2.22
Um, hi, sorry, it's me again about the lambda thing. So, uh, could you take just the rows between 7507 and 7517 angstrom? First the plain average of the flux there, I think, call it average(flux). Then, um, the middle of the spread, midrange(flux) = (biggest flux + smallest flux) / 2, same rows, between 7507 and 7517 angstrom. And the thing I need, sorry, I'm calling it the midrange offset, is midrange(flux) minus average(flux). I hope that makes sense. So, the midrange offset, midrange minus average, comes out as 0.005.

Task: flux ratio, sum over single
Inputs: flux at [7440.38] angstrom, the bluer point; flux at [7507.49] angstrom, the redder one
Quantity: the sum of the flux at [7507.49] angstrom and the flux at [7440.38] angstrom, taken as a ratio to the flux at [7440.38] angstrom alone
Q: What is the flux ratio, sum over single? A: 1.839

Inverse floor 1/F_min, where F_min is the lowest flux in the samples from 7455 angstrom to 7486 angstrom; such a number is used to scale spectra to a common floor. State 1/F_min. 0.543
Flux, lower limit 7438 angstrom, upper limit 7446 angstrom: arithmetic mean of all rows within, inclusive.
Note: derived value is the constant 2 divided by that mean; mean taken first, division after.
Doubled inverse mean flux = 1.03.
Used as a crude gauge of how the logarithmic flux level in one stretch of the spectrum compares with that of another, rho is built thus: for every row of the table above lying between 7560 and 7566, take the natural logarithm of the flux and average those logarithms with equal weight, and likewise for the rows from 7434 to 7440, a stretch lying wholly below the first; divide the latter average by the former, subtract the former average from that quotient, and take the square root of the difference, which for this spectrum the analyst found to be 0.63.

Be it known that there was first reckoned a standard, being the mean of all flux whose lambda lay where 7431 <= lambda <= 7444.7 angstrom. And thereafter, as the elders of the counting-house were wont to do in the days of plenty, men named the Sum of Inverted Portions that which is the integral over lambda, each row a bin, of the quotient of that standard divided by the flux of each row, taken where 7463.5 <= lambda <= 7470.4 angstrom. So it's 7.2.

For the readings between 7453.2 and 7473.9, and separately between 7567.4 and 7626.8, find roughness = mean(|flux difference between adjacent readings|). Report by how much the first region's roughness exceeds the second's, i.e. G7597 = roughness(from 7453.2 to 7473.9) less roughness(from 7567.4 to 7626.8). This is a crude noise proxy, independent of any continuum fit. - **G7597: -0.012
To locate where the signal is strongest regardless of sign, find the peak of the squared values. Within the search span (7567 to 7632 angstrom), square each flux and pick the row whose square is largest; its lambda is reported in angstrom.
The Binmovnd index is 7625.97 angstrom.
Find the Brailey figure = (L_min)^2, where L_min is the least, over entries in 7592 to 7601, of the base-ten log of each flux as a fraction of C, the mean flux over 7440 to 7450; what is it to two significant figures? 0.0010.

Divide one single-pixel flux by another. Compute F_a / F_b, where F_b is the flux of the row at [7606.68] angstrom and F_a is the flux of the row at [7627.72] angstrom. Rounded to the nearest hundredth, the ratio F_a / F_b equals 1.12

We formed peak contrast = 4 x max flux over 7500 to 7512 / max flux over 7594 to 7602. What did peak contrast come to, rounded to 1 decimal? 3.3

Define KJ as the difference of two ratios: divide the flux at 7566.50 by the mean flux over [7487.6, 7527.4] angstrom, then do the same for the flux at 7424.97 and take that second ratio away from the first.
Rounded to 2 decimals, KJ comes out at -0.08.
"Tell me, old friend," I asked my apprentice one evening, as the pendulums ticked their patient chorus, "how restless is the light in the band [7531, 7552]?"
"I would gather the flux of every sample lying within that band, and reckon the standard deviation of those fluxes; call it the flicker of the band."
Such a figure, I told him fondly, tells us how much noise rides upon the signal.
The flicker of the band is 0.10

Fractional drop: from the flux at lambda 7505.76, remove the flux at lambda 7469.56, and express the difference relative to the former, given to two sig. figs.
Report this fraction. -0.16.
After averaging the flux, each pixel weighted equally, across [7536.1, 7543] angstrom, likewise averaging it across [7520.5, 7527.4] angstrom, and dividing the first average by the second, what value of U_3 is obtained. 1.06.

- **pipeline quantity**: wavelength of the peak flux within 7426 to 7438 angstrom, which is 7430.10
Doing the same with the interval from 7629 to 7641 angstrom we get 7629.48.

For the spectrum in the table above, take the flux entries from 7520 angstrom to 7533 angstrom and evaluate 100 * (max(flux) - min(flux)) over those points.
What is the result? 1.0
